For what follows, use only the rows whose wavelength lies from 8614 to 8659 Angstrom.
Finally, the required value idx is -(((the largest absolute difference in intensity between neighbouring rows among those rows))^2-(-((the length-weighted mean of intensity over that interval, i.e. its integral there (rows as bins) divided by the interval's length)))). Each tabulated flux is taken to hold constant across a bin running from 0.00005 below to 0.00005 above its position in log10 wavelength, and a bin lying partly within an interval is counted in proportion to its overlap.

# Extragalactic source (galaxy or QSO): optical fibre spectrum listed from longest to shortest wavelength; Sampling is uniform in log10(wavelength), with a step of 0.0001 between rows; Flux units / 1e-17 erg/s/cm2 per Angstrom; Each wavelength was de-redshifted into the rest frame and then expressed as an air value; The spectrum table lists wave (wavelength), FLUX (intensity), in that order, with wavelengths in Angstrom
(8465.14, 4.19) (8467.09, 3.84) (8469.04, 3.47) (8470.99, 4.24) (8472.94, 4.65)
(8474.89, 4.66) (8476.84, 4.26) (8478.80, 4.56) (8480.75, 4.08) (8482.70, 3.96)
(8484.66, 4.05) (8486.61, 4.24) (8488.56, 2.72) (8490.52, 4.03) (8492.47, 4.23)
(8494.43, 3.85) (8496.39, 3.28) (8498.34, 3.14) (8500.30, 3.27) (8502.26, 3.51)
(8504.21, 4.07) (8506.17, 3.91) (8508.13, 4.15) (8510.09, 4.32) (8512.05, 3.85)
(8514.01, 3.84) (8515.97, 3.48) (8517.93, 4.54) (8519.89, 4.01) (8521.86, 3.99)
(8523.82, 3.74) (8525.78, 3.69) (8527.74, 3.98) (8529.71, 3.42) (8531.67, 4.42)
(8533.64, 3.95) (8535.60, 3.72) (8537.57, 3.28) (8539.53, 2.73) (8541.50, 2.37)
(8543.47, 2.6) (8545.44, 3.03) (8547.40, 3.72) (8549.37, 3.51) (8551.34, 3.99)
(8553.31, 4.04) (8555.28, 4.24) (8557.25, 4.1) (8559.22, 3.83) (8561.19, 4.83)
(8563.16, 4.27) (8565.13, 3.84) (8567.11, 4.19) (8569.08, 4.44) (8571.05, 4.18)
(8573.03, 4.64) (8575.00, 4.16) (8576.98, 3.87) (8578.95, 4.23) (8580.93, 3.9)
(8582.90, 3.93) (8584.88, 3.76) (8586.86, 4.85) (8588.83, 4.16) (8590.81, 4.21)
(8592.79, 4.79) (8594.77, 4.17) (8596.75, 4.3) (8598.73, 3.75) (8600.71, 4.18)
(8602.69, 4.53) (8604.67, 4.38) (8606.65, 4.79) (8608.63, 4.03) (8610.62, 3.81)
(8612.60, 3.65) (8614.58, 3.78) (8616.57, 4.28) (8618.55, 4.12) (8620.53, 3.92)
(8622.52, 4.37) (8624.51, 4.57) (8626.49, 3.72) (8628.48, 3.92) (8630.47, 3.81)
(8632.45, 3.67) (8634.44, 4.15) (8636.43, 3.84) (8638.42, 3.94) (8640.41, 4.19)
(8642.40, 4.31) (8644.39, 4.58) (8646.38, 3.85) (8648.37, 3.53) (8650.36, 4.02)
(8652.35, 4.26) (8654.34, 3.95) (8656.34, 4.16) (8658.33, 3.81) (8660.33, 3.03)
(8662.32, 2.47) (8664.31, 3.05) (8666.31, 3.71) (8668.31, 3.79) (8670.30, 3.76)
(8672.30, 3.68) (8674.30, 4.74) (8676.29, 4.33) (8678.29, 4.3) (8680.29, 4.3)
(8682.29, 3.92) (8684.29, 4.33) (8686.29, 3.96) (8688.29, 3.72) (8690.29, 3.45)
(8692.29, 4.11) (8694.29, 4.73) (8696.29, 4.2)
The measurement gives -4.8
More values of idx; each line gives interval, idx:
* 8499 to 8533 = -5.0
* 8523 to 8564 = -4.7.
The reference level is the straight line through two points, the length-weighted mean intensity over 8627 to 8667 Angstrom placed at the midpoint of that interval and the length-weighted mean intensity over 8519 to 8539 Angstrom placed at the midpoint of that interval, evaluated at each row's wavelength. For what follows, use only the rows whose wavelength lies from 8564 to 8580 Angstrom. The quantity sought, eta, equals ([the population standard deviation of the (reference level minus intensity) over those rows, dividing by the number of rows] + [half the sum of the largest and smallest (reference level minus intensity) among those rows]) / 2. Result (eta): -0.1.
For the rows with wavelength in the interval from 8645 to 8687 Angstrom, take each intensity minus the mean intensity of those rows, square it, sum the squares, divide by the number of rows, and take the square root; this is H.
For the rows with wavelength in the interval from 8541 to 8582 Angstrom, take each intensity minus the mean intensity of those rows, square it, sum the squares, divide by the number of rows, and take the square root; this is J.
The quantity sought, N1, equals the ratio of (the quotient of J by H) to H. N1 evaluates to 2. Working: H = 0.505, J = 0.59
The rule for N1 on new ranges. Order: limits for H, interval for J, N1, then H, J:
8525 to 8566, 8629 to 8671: 1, 0.602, 0.47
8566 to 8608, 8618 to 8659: 3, 0.318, 0.27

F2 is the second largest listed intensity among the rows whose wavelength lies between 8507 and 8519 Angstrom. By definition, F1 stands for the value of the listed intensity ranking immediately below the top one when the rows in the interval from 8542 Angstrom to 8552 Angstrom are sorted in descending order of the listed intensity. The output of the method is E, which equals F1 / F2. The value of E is 0.86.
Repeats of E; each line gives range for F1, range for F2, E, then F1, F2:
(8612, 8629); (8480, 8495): 1.03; 4.37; 4.23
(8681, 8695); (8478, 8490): 1.02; 4.33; 4.24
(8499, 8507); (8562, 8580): 0.88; 3.91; 4.44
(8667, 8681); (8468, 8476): 0.93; 4.33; 4.65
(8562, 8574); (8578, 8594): 0.93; 4.44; 4.79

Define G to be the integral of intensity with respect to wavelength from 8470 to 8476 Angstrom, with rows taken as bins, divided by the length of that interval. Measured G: 4.51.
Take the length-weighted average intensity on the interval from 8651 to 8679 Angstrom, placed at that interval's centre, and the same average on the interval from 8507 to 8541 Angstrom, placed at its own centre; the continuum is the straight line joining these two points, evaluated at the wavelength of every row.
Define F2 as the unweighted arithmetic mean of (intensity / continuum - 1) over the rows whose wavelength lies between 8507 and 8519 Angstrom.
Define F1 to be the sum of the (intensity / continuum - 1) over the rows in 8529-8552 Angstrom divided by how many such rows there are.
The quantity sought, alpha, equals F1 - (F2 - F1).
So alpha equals -0.27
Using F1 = -0.11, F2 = 0.057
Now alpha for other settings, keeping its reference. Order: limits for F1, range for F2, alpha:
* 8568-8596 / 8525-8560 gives 0.29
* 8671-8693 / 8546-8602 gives 0.06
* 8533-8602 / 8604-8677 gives 0.03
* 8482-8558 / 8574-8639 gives -0.13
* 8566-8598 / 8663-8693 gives 0.19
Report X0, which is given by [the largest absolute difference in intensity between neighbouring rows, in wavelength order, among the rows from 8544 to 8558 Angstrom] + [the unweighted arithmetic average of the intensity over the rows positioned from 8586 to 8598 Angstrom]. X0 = 5.1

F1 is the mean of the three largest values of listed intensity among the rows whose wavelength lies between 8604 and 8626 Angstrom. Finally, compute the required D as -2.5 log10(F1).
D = -1.65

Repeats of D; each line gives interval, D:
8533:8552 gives -1.47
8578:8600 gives -1.67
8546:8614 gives -1.71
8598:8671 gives -1.67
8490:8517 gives -1.57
